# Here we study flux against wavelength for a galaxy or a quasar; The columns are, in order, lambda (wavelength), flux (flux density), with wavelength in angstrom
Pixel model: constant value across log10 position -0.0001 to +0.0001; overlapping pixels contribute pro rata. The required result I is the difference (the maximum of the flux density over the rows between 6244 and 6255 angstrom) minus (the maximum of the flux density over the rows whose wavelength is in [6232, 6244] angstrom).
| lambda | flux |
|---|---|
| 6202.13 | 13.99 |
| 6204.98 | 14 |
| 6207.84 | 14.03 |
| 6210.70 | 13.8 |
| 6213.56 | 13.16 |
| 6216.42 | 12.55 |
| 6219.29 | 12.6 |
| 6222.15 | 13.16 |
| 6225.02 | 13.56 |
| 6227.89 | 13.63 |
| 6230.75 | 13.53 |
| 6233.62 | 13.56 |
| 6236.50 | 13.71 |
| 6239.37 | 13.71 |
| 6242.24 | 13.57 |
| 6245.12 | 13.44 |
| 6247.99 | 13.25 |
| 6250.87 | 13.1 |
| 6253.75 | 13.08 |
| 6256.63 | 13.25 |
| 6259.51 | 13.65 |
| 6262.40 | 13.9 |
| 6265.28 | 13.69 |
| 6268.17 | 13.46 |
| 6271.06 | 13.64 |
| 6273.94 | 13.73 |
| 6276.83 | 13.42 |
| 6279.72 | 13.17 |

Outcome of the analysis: -0.27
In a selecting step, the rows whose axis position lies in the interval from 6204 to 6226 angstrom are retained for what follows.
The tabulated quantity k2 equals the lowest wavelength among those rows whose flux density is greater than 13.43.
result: 6204.98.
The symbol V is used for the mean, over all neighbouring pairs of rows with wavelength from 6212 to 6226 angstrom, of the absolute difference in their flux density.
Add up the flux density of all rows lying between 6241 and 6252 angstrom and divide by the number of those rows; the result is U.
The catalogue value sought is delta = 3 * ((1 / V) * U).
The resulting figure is 99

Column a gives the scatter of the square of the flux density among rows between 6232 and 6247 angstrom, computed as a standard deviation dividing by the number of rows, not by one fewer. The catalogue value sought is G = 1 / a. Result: 0.360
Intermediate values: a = 2.8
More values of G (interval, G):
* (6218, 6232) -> 0.099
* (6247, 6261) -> 0.182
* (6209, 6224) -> 0.083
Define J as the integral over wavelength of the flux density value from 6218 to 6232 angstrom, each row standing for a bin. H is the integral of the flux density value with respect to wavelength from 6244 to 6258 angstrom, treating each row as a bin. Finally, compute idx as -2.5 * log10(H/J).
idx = 0.01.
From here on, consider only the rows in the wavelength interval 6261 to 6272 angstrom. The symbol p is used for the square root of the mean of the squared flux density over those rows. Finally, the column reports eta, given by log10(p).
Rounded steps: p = 13.7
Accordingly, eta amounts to 1.14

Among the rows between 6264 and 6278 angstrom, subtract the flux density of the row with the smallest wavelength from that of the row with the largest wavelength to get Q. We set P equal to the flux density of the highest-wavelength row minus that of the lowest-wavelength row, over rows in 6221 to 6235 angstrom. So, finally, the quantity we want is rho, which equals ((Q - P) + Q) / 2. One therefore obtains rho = -0.47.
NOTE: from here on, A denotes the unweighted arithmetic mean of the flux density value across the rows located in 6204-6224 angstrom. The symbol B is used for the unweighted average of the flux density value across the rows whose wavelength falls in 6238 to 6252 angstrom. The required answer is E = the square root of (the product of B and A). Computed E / 13.4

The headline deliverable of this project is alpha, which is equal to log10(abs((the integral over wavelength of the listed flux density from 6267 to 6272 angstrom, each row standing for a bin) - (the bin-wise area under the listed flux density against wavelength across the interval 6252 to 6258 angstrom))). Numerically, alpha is 1.1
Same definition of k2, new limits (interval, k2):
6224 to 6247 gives 6225.02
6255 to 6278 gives 6259.51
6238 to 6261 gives 6239.37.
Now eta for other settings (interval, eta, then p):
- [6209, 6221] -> 1.12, 13.0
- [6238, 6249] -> 1.13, 13.5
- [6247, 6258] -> 1.12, 13.2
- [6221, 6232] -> 1.13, 13.5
